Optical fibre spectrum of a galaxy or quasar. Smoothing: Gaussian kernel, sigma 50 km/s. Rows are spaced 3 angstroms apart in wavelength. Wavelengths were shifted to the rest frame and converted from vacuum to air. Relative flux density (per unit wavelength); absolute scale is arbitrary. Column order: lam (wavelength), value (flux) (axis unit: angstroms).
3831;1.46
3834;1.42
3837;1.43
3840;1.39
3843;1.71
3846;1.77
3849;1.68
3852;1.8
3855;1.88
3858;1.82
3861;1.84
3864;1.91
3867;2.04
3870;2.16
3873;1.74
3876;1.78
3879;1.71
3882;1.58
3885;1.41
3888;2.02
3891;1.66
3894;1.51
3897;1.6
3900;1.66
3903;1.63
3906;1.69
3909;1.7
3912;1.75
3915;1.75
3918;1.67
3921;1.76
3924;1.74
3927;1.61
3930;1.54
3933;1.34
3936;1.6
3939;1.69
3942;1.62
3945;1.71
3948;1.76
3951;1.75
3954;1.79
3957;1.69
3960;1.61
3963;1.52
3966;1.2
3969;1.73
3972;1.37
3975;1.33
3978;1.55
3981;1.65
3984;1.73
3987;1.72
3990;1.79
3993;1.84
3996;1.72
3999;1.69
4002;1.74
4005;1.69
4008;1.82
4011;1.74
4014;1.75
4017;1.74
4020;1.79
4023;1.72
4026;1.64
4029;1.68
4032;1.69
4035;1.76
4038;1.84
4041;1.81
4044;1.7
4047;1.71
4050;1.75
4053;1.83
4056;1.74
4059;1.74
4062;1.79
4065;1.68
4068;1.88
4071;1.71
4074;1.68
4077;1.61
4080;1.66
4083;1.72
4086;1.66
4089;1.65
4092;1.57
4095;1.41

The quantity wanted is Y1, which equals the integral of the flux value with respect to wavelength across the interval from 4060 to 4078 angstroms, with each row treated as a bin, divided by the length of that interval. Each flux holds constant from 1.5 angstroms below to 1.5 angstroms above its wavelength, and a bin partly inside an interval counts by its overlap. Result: 1.73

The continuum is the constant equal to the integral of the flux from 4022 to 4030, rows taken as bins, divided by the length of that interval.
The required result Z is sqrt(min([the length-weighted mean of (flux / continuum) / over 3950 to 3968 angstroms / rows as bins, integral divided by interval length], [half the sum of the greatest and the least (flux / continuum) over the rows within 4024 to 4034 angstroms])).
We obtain 0.97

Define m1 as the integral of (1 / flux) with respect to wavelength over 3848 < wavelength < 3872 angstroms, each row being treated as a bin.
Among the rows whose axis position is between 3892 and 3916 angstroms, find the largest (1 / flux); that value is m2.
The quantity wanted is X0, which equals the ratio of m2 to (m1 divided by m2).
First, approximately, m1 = 12.7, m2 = 0.66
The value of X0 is 0.034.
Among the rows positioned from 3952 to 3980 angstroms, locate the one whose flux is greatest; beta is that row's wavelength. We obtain 3954 angstroms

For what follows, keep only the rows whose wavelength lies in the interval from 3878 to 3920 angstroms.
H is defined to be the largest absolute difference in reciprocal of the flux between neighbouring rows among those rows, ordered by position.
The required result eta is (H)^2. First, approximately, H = 0.21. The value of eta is 0.05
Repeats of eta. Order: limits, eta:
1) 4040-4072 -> 0.00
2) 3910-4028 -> 0.07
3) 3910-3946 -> 0.01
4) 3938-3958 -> 0.00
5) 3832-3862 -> 0.02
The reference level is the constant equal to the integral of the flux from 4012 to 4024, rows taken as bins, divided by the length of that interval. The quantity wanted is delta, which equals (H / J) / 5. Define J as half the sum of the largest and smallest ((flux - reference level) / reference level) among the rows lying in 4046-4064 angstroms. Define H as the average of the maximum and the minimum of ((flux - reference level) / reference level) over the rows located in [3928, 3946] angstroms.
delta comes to -2.36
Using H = -0.13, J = 0.01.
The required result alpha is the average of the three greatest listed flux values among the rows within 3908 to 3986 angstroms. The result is 1.77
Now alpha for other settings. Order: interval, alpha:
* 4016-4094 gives 1.85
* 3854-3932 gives 2.07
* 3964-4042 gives 1.83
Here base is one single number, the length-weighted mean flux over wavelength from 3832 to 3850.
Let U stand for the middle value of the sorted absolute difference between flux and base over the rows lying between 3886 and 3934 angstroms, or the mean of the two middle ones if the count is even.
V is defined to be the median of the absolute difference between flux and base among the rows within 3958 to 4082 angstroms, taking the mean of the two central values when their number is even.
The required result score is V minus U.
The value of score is 0.05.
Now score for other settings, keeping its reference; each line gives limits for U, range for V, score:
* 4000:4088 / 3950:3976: 0.01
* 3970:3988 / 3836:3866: 0.06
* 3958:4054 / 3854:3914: -0.01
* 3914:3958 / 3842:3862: 0.09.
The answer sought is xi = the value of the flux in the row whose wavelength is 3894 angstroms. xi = 1.51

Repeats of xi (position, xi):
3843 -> 1.71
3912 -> 1.75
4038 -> 1.84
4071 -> 1.71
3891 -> 1.66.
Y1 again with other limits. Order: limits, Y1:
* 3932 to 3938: 1.50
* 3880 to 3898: 1.63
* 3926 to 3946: 1.58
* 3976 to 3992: 1.68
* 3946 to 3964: 1.69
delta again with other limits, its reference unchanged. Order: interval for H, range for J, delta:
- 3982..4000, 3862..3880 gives 0.02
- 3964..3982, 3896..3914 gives 0.75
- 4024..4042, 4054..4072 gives -0.07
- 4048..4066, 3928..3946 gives 0.00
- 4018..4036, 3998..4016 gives -1.72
